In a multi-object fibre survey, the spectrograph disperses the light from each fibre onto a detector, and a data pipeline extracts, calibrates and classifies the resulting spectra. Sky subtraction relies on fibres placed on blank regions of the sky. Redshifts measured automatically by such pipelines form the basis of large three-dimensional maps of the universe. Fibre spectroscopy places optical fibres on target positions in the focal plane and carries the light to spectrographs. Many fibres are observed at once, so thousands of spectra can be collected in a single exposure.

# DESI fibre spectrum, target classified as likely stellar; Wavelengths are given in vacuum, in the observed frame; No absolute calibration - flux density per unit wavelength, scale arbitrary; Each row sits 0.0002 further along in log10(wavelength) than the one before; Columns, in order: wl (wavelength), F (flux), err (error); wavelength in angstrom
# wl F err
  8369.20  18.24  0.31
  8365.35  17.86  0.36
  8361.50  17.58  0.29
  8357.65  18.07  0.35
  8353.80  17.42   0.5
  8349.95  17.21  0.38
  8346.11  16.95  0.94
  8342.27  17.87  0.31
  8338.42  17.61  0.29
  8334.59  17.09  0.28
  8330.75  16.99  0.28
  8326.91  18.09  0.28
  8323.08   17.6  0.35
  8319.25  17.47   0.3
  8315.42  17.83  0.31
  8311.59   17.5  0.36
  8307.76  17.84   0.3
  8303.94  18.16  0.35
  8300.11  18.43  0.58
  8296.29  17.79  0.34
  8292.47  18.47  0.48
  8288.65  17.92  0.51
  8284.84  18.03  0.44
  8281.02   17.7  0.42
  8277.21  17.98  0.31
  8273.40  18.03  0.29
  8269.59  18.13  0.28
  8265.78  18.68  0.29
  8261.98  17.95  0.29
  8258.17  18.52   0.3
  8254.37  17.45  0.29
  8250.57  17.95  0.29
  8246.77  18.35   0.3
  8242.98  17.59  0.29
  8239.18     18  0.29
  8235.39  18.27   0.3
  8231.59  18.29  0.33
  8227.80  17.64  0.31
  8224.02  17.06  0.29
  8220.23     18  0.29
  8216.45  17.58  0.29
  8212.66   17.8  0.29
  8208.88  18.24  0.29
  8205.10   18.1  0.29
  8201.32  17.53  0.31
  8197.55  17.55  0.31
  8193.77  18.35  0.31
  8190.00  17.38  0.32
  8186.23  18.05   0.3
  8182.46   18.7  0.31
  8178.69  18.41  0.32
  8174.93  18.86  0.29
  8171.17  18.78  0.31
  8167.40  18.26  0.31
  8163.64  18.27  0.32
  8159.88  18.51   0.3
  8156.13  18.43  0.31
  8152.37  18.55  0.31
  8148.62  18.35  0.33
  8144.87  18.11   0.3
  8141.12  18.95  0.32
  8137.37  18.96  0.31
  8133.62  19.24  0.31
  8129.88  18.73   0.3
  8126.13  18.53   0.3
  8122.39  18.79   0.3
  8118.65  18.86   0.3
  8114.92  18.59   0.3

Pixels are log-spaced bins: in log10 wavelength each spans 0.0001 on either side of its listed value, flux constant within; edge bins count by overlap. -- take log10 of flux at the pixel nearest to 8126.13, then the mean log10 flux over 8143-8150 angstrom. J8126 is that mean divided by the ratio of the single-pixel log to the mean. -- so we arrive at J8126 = 1.254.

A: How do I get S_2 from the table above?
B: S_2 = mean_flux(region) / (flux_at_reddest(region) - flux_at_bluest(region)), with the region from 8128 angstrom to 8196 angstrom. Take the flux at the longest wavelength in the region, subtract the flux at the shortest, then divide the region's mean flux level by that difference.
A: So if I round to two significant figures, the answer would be -49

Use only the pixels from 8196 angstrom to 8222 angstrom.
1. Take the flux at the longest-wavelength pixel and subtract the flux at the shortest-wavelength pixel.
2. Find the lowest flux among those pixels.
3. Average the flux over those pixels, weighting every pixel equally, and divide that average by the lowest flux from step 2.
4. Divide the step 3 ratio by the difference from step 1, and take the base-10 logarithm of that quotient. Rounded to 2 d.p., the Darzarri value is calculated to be 0.35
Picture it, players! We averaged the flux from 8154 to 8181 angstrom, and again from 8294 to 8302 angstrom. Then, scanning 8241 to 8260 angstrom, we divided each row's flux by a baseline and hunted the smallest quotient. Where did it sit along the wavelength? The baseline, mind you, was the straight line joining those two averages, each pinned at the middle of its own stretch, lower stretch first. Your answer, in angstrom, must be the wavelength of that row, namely 8254.37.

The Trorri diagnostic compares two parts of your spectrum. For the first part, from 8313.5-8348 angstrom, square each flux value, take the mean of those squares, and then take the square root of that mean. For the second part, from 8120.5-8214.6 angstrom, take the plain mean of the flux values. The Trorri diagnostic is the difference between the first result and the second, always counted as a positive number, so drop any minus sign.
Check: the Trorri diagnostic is 0.9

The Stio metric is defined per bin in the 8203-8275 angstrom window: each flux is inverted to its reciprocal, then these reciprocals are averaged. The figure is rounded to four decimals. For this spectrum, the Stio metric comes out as 0.0556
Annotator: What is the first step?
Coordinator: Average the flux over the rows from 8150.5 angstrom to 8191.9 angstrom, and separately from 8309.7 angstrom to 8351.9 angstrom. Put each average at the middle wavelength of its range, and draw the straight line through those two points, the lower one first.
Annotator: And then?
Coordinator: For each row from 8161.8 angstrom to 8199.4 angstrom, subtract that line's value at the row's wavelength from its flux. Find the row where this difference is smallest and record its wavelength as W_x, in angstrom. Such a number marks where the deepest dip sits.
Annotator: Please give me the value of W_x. 8190.00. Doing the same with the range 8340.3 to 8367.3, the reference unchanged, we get 8346.11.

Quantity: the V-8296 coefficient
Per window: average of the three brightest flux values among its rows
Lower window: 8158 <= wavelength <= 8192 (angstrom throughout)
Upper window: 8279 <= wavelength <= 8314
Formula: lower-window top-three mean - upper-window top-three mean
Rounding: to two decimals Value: 0.43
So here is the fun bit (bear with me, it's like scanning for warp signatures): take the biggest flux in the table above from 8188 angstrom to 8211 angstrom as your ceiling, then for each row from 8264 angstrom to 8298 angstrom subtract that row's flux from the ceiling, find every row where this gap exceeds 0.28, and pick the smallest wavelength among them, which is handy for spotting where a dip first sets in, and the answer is 8273.40 angstrom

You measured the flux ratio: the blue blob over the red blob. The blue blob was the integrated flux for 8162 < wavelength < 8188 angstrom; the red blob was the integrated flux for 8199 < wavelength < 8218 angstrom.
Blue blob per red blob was 1.4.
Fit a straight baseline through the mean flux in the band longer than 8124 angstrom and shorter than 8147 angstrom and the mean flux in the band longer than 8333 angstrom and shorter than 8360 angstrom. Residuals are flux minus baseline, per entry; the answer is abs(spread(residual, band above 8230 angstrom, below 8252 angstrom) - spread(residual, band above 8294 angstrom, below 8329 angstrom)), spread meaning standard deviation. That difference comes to 0.03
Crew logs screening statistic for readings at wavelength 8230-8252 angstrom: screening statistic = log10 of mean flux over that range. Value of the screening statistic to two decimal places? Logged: 1.26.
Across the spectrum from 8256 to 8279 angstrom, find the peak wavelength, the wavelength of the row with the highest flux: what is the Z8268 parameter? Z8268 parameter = 8265.78 angstrom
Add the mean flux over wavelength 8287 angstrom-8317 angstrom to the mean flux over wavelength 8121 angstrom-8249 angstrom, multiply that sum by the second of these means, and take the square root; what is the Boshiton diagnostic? 25.7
